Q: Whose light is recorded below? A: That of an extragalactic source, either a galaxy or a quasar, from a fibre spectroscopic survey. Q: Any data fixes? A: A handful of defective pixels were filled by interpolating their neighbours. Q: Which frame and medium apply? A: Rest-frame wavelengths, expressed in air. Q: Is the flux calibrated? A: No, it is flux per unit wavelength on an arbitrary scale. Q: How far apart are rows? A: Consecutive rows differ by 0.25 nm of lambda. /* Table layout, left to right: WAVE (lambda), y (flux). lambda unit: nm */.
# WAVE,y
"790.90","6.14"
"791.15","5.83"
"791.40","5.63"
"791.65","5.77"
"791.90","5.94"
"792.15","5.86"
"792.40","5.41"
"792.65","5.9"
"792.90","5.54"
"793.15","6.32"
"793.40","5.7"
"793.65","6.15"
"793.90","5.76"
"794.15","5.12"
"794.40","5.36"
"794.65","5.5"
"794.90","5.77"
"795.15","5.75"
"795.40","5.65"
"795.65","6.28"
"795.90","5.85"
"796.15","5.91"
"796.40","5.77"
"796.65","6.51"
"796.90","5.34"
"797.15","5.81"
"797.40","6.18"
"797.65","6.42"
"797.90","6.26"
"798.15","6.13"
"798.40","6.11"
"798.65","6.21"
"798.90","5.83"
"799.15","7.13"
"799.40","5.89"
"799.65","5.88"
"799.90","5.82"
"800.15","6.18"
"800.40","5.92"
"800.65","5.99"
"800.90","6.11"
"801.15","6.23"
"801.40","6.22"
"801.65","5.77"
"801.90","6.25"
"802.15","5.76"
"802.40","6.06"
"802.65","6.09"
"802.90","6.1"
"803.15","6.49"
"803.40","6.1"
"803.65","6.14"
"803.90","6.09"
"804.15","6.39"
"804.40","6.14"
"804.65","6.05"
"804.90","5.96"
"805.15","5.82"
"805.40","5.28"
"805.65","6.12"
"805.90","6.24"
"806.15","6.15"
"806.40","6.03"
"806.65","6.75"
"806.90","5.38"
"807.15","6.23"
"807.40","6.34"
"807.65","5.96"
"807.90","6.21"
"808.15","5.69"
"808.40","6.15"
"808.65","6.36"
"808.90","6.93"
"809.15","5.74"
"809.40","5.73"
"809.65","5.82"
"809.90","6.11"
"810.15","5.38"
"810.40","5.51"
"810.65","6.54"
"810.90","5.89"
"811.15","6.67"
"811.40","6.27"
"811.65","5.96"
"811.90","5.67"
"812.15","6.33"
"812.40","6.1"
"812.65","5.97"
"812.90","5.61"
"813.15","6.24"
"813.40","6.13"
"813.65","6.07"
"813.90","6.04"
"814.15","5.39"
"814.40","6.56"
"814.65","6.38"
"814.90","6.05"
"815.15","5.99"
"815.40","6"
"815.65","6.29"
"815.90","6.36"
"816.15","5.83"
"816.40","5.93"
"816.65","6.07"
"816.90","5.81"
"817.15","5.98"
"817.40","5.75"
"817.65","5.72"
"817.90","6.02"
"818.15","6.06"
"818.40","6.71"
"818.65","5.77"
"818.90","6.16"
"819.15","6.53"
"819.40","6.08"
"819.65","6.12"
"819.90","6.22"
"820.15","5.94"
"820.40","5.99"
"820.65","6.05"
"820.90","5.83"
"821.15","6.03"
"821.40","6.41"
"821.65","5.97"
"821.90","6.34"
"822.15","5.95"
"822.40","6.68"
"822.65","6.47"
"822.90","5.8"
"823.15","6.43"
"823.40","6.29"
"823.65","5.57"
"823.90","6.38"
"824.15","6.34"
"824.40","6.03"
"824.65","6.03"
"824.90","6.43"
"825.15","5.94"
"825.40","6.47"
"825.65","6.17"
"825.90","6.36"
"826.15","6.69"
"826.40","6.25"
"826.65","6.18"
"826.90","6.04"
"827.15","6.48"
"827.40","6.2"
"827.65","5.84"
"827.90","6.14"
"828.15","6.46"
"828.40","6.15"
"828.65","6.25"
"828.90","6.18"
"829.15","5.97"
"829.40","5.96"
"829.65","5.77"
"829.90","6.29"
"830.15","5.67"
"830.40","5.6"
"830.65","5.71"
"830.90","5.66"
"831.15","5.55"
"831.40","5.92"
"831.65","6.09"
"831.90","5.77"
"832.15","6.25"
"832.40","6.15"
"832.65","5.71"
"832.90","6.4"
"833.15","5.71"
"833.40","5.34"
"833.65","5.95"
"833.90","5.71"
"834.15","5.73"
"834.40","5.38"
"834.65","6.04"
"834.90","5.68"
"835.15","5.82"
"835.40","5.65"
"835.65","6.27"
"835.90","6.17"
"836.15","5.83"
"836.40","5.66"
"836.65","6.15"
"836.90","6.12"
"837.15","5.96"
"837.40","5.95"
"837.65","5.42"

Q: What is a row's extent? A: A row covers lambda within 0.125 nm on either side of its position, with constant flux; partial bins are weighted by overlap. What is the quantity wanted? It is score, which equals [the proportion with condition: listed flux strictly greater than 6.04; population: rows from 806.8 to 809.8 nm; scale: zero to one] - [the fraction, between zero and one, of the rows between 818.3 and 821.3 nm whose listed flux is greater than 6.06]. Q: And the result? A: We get 0.00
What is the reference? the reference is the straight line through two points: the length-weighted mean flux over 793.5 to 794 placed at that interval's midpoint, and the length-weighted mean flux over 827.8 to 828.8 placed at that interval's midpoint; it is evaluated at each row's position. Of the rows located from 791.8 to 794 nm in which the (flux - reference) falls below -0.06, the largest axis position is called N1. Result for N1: 793.90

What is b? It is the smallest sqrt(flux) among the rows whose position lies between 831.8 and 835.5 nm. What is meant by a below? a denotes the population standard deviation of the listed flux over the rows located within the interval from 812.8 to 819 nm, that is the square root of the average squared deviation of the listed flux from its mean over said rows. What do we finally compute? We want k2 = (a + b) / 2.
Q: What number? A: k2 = 1.30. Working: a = 0.286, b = 2.311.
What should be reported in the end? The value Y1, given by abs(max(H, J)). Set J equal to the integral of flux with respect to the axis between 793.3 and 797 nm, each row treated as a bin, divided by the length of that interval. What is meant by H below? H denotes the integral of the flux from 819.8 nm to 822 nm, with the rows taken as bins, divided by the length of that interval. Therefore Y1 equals 6.08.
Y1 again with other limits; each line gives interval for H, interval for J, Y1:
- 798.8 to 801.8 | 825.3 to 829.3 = 6.24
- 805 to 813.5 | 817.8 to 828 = 6.18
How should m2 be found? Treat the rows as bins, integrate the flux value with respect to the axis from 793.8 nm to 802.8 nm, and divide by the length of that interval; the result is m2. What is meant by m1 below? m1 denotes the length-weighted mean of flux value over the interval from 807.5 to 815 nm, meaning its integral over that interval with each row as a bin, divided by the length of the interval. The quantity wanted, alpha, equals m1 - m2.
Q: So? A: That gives 0.08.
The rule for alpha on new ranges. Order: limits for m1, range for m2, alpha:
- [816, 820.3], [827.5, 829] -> -0.13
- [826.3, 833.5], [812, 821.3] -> -0.07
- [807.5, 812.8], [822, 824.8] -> -0.14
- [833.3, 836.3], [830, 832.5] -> -0.04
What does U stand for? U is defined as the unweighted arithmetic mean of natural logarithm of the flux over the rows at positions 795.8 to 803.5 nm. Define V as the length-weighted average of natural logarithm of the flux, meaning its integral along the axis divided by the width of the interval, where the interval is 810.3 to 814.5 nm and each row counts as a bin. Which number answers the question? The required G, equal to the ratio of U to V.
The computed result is 1.00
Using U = 1.80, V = 1.80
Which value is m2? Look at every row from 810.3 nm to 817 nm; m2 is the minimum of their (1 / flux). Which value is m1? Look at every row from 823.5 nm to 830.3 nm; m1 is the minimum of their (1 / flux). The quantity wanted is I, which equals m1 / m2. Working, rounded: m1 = 0.149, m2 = 0.150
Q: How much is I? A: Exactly 1.00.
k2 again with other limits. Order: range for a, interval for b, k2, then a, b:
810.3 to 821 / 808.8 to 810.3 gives 1.30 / 0.290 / 2.319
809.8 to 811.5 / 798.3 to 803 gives 1.43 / 0.454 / 2.400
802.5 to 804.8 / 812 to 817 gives 1.23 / 0.145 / 2.322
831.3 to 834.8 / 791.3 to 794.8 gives 1.28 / 0.295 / 2.263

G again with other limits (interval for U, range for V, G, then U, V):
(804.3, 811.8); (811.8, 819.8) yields 1.00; 1.80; 1.80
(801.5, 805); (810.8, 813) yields 1.00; 1.81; 1.80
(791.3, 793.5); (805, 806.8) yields 0.98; 1.75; 1.80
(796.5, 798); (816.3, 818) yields 1.02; 1.80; 1.77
